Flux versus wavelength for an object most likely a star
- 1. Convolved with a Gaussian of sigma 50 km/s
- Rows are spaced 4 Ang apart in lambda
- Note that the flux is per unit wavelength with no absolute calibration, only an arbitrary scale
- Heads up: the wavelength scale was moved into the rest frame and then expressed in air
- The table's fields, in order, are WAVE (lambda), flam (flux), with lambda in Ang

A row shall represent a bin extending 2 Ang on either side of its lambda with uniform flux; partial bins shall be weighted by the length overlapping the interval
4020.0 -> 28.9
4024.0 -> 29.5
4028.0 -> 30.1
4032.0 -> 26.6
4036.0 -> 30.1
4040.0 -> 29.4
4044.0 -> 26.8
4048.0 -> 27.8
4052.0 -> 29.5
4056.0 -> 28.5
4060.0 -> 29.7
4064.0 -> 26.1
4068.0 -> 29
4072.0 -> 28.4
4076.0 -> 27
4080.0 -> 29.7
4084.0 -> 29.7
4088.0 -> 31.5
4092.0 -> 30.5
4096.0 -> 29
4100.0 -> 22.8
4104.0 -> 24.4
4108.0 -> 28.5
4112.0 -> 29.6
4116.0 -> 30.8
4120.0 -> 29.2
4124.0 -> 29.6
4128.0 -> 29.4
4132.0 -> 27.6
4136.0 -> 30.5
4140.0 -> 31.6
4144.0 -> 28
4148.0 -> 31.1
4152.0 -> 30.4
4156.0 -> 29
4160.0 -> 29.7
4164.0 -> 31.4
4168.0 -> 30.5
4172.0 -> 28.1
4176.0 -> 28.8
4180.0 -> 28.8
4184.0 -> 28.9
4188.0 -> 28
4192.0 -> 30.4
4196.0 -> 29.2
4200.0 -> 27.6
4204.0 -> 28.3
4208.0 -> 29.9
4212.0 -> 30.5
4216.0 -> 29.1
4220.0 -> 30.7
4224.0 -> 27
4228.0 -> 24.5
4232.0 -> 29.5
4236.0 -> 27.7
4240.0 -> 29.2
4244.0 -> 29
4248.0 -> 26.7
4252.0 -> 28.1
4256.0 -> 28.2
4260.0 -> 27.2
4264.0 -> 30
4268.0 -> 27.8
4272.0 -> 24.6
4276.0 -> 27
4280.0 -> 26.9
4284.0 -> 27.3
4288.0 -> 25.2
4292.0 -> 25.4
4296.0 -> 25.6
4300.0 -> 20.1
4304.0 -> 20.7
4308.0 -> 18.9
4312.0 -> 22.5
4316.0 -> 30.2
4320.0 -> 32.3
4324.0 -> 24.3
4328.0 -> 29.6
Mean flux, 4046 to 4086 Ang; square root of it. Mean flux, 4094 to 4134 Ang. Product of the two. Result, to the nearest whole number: 150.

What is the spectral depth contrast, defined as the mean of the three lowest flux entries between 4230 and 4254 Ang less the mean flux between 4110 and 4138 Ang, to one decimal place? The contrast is -2.0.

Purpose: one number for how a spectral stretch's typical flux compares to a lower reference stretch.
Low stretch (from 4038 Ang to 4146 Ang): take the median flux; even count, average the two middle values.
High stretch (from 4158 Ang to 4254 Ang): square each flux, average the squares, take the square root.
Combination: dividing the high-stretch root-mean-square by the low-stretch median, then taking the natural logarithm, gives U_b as -0.012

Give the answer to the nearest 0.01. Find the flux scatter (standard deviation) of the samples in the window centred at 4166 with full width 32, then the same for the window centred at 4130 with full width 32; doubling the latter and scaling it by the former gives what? 2.46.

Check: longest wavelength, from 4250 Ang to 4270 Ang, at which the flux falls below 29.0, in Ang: 4268.0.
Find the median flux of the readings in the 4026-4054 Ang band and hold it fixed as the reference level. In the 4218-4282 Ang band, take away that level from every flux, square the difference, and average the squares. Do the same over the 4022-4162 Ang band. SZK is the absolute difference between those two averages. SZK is 1.8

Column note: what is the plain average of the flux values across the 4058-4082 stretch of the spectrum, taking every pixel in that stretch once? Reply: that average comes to 28.3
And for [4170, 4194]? 28.8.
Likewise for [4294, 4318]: 23.0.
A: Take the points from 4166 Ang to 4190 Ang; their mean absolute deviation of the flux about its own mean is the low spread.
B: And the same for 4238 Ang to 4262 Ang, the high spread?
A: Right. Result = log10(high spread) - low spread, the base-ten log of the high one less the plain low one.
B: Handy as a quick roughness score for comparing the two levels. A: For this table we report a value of -0.69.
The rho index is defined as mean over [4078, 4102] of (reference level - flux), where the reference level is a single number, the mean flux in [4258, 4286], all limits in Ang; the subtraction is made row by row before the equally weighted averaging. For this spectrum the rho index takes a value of -1.6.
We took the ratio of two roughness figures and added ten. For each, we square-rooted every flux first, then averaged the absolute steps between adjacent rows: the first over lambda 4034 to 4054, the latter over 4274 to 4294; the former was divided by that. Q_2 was 12.1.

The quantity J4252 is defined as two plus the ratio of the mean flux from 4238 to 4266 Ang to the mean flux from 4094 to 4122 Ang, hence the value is 3.02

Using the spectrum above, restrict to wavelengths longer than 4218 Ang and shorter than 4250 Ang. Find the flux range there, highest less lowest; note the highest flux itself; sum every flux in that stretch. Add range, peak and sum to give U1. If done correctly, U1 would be 261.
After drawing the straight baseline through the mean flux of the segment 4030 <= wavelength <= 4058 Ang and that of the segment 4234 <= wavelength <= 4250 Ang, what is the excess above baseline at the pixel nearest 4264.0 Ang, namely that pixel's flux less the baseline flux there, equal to 1.9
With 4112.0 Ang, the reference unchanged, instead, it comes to 1.3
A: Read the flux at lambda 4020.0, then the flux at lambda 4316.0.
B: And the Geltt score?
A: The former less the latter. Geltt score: -1.3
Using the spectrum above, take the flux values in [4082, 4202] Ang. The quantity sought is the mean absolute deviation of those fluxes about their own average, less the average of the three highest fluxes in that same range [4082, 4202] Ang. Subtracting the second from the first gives -30.2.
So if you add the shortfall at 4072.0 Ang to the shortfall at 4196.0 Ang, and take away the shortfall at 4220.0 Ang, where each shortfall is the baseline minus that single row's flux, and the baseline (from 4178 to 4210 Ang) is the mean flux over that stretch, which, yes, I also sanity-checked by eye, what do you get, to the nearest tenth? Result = 2.0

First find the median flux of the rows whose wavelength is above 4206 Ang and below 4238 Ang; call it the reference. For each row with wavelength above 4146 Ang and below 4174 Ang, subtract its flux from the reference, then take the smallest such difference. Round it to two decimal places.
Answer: -2.10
